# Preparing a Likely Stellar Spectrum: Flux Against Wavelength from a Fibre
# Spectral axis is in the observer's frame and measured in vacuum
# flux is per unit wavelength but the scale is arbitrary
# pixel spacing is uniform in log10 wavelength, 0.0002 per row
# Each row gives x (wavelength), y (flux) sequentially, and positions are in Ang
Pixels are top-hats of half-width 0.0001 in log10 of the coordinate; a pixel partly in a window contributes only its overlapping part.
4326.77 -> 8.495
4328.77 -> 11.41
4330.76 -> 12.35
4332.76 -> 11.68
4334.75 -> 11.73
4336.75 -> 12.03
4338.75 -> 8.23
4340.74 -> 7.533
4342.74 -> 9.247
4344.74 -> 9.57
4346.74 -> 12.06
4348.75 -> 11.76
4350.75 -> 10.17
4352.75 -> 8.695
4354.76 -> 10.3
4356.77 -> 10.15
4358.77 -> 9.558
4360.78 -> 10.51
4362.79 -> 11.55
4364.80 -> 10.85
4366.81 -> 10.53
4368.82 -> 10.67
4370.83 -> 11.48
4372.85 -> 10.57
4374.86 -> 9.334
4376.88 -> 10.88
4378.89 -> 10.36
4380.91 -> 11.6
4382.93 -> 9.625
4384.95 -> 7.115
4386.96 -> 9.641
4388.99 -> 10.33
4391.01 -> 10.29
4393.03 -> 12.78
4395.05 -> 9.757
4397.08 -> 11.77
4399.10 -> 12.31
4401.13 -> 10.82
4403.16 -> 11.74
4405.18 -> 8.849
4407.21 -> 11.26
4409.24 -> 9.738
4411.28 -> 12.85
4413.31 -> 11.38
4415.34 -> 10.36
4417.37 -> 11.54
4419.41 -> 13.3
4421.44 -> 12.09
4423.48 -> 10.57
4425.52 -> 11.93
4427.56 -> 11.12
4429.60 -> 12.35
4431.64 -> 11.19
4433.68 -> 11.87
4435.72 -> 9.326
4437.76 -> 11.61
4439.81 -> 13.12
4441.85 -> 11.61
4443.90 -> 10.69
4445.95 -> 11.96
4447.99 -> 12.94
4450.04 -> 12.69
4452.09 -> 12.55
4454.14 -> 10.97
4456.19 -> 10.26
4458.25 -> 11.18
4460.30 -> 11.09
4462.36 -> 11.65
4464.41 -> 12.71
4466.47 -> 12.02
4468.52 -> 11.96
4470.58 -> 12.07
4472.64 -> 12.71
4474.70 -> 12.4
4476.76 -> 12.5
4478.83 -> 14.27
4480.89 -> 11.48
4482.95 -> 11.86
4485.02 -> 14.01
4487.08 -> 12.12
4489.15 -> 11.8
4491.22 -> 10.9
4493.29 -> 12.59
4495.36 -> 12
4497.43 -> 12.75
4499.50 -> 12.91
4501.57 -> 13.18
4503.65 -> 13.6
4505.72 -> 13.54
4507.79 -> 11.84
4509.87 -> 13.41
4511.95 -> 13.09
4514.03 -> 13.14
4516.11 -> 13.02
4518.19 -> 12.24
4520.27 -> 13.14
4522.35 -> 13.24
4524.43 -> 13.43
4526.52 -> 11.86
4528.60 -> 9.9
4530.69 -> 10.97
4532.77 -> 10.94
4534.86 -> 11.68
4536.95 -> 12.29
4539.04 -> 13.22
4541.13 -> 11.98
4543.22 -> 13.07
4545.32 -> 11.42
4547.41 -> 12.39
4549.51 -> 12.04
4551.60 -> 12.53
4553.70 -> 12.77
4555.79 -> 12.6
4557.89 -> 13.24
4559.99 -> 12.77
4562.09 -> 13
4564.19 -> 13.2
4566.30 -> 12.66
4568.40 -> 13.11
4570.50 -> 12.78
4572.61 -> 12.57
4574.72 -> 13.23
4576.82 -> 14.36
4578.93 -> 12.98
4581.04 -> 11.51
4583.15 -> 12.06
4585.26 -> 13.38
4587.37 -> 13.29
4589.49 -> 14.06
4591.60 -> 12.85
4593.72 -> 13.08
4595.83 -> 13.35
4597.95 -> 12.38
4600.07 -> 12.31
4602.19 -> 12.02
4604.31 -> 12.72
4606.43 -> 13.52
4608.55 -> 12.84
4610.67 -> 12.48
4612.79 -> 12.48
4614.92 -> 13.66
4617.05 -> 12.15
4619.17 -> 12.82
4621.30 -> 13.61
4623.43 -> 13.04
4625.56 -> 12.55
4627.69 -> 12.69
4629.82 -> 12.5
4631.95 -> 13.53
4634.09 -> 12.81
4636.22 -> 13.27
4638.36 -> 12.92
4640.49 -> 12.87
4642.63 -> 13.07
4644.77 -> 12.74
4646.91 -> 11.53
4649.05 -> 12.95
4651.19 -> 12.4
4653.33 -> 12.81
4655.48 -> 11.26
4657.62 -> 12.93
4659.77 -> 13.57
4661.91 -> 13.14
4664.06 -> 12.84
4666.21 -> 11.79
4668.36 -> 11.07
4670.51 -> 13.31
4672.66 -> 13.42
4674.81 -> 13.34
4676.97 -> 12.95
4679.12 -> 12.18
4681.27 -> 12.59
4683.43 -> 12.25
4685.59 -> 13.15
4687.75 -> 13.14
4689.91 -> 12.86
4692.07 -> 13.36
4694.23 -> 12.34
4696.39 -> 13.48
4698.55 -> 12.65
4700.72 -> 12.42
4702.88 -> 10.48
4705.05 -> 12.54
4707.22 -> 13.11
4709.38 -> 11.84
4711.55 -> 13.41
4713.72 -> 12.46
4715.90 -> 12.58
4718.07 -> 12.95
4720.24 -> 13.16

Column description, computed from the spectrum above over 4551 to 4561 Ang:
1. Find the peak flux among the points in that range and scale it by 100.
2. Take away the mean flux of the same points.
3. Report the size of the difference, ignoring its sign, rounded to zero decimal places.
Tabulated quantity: 1311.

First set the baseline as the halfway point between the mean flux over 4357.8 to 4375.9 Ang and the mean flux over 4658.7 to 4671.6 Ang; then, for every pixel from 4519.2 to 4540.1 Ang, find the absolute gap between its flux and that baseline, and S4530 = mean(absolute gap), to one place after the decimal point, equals 1.1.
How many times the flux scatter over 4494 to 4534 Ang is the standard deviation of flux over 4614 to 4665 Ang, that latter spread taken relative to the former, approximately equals 0.56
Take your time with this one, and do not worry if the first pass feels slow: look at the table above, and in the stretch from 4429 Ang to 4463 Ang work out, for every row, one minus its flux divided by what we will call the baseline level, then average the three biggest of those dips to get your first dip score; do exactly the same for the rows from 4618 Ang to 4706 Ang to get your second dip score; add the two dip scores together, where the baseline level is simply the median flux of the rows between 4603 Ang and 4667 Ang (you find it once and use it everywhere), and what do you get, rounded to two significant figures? 0.36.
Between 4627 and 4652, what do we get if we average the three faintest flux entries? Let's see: 12.1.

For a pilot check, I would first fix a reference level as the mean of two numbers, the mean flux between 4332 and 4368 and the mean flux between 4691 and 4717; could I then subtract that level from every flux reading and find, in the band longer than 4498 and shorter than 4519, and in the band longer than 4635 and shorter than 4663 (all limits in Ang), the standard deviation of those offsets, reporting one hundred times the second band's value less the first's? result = 10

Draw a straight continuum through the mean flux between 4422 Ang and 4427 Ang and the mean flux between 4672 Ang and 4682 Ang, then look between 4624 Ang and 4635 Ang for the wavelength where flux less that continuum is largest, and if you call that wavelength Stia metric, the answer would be 4631.95 Ang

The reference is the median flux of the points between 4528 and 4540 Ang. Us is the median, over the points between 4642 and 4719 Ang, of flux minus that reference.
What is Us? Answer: 1.50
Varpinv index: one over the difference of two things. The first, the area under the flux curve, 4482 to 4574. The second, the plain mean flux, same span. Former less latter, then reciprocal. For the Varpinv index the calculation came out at 0.0009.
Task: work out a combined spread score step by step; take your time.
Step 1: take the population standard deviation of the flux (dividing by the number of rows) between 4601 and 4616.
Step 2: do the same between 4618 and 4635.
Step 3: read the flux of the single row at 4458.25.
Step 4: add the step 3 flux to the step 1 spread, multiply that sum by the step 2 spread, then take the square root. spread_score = 2.15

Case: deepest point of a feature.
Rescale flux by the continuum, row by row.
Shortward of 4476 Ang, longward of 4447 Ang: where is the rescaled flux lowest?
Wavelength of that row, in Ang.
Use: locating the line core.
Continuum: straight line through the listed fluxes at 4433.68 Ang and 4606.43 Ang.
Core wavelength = 4456.19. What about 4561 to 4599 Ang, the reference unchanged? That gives 4581.04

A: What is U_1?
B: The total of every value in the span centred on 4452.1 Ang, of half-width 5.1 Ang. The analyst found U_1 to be 59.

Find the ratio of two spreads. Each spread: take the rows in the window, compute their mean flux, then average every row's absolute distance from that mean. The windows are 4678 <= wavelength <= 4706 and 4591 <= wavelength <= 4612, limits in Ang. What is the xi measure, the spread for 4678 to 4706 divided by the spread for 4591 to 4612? 1.3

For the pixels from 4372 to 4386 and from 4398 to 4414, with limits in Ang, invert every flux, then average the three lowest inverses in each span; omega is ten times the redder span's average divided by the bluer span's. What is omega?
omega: 8.96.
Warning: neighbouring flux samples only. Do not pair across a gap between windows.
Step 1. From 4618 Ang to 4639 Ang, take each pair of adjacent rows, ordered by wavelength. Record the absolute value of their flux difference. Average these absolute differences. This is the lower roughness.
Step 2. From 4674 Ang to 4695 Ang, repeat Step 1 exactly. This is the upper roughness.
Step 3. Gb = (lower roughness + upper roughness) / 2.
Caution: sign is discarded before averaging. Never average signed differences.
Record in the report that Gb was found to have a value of 0.52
